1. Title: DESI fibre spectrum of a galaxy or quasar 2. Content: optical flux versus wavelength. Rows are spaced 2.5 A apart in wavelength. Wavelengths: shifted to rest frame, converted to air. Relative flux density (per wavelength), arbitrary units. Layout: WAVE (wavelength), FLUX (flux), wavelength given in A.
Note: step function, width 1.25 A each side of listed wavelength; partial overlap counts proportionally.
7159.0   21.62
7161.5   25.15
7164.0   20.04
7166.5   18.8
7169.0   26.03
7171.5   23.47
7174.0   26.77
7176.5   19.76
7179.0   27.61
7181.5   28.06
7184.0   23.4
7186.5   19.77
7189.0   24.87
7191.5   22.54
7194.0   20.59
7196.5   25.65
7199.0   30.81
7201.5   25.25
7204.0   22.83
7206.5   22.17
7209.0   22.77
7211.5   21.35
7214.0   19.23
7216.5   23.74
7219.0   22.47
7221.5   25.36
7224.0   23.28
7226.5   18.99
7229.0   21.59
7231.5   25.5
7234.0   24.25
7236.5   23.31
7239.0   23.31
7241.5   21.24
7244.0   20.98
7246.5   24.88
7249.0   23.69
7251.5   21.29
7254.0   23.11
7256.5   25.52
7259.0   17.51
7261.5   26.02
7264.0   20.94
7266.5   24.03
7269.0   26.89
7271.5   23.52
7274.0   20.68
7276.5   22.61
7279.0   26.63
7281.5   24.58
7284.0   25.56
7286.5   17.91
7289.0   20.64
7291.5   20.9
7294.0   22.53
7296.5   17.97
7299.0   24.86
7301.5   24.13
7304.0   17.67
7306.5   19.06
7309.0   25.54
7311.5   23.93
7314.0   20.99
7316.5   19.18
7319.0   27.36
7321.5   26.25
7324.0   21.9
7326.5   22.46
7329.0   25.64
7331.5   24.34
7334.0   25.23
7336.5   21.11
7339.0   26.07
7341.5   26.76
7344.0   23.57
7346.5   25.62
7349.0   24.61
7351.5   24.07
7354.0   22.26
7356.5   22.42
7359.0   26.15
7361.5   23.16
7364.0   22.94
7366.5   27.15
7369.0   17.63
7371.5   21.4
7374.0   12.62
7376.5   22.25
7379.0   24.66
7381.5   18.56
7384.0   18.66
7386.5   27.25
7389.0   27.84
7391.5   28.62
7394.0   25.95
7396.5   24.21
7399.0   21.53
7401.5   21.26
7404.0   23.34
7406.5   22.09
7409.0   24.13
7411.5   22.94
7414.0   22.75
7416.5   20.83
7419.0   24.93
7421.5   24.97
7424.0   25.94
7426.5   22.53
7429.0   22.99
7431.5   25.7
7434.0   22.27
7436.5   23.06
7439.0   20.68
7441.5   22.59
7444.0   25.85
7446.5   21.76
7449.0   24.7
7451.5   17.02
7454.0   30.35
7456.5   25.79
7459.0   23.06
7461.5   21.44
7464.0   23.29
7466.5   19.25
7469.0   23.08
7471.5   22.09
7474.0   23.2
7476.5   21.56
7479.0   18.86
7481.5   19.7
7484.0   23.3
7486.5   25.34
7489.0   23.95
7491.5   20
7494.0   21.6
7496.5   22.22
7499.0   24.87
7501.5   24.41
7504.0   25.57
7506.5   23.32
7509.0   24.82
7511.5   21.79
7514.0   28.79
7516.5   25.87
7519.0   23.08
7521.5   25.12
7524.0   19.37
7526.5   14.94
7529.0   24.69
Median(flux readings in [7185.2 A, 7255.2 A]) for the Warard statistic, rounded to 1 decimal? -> 23.0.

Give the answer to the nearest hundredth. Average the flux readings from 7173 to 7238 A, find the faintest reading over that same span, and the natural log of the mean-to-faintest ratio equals 0.21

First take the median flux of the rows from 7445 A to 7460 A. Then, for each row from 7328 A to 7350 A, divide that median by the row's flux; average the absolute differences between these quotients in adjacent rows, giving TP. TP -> 0.094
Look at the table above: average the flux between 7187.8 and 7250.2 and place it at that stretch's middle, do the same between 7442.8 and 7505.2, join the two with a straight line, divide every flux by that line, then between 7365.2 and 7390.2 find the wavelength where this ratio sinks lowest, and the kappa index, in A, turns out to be 7374.0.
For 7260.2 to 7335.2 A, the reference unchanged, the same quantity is 7304.0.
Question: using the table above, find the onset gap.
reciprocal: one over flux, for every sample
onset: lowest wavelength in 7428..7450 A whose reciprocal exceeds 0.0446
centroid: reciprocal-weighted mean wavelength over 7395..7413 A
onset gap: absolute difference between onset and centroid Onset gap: 30.0 A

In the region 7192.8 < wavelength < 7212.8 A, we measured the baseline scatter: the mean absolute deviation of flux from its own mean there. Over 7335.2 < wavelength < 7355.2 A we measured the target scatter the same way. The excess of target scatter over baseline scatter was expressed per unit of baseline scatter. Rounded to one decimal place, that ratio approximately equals -0.4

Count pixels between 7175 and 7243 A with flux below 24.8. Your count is 19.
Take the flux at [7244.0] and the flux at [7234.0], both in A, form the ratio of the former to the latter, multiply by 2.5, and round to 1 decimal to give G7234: 2.2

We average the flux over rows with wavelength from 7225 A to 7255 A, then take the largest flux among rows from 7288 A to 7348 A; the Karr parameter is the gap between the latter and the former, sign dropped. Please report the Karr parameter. 4.7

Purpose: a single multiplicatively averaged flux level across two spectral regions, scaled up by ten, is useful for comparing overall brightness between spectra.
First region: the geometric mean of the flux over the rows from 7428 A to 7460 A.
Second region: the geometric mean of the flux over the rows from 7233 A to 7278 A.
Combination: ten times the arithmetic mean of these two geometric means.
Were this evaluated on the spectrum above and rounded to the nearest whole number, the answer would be 231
